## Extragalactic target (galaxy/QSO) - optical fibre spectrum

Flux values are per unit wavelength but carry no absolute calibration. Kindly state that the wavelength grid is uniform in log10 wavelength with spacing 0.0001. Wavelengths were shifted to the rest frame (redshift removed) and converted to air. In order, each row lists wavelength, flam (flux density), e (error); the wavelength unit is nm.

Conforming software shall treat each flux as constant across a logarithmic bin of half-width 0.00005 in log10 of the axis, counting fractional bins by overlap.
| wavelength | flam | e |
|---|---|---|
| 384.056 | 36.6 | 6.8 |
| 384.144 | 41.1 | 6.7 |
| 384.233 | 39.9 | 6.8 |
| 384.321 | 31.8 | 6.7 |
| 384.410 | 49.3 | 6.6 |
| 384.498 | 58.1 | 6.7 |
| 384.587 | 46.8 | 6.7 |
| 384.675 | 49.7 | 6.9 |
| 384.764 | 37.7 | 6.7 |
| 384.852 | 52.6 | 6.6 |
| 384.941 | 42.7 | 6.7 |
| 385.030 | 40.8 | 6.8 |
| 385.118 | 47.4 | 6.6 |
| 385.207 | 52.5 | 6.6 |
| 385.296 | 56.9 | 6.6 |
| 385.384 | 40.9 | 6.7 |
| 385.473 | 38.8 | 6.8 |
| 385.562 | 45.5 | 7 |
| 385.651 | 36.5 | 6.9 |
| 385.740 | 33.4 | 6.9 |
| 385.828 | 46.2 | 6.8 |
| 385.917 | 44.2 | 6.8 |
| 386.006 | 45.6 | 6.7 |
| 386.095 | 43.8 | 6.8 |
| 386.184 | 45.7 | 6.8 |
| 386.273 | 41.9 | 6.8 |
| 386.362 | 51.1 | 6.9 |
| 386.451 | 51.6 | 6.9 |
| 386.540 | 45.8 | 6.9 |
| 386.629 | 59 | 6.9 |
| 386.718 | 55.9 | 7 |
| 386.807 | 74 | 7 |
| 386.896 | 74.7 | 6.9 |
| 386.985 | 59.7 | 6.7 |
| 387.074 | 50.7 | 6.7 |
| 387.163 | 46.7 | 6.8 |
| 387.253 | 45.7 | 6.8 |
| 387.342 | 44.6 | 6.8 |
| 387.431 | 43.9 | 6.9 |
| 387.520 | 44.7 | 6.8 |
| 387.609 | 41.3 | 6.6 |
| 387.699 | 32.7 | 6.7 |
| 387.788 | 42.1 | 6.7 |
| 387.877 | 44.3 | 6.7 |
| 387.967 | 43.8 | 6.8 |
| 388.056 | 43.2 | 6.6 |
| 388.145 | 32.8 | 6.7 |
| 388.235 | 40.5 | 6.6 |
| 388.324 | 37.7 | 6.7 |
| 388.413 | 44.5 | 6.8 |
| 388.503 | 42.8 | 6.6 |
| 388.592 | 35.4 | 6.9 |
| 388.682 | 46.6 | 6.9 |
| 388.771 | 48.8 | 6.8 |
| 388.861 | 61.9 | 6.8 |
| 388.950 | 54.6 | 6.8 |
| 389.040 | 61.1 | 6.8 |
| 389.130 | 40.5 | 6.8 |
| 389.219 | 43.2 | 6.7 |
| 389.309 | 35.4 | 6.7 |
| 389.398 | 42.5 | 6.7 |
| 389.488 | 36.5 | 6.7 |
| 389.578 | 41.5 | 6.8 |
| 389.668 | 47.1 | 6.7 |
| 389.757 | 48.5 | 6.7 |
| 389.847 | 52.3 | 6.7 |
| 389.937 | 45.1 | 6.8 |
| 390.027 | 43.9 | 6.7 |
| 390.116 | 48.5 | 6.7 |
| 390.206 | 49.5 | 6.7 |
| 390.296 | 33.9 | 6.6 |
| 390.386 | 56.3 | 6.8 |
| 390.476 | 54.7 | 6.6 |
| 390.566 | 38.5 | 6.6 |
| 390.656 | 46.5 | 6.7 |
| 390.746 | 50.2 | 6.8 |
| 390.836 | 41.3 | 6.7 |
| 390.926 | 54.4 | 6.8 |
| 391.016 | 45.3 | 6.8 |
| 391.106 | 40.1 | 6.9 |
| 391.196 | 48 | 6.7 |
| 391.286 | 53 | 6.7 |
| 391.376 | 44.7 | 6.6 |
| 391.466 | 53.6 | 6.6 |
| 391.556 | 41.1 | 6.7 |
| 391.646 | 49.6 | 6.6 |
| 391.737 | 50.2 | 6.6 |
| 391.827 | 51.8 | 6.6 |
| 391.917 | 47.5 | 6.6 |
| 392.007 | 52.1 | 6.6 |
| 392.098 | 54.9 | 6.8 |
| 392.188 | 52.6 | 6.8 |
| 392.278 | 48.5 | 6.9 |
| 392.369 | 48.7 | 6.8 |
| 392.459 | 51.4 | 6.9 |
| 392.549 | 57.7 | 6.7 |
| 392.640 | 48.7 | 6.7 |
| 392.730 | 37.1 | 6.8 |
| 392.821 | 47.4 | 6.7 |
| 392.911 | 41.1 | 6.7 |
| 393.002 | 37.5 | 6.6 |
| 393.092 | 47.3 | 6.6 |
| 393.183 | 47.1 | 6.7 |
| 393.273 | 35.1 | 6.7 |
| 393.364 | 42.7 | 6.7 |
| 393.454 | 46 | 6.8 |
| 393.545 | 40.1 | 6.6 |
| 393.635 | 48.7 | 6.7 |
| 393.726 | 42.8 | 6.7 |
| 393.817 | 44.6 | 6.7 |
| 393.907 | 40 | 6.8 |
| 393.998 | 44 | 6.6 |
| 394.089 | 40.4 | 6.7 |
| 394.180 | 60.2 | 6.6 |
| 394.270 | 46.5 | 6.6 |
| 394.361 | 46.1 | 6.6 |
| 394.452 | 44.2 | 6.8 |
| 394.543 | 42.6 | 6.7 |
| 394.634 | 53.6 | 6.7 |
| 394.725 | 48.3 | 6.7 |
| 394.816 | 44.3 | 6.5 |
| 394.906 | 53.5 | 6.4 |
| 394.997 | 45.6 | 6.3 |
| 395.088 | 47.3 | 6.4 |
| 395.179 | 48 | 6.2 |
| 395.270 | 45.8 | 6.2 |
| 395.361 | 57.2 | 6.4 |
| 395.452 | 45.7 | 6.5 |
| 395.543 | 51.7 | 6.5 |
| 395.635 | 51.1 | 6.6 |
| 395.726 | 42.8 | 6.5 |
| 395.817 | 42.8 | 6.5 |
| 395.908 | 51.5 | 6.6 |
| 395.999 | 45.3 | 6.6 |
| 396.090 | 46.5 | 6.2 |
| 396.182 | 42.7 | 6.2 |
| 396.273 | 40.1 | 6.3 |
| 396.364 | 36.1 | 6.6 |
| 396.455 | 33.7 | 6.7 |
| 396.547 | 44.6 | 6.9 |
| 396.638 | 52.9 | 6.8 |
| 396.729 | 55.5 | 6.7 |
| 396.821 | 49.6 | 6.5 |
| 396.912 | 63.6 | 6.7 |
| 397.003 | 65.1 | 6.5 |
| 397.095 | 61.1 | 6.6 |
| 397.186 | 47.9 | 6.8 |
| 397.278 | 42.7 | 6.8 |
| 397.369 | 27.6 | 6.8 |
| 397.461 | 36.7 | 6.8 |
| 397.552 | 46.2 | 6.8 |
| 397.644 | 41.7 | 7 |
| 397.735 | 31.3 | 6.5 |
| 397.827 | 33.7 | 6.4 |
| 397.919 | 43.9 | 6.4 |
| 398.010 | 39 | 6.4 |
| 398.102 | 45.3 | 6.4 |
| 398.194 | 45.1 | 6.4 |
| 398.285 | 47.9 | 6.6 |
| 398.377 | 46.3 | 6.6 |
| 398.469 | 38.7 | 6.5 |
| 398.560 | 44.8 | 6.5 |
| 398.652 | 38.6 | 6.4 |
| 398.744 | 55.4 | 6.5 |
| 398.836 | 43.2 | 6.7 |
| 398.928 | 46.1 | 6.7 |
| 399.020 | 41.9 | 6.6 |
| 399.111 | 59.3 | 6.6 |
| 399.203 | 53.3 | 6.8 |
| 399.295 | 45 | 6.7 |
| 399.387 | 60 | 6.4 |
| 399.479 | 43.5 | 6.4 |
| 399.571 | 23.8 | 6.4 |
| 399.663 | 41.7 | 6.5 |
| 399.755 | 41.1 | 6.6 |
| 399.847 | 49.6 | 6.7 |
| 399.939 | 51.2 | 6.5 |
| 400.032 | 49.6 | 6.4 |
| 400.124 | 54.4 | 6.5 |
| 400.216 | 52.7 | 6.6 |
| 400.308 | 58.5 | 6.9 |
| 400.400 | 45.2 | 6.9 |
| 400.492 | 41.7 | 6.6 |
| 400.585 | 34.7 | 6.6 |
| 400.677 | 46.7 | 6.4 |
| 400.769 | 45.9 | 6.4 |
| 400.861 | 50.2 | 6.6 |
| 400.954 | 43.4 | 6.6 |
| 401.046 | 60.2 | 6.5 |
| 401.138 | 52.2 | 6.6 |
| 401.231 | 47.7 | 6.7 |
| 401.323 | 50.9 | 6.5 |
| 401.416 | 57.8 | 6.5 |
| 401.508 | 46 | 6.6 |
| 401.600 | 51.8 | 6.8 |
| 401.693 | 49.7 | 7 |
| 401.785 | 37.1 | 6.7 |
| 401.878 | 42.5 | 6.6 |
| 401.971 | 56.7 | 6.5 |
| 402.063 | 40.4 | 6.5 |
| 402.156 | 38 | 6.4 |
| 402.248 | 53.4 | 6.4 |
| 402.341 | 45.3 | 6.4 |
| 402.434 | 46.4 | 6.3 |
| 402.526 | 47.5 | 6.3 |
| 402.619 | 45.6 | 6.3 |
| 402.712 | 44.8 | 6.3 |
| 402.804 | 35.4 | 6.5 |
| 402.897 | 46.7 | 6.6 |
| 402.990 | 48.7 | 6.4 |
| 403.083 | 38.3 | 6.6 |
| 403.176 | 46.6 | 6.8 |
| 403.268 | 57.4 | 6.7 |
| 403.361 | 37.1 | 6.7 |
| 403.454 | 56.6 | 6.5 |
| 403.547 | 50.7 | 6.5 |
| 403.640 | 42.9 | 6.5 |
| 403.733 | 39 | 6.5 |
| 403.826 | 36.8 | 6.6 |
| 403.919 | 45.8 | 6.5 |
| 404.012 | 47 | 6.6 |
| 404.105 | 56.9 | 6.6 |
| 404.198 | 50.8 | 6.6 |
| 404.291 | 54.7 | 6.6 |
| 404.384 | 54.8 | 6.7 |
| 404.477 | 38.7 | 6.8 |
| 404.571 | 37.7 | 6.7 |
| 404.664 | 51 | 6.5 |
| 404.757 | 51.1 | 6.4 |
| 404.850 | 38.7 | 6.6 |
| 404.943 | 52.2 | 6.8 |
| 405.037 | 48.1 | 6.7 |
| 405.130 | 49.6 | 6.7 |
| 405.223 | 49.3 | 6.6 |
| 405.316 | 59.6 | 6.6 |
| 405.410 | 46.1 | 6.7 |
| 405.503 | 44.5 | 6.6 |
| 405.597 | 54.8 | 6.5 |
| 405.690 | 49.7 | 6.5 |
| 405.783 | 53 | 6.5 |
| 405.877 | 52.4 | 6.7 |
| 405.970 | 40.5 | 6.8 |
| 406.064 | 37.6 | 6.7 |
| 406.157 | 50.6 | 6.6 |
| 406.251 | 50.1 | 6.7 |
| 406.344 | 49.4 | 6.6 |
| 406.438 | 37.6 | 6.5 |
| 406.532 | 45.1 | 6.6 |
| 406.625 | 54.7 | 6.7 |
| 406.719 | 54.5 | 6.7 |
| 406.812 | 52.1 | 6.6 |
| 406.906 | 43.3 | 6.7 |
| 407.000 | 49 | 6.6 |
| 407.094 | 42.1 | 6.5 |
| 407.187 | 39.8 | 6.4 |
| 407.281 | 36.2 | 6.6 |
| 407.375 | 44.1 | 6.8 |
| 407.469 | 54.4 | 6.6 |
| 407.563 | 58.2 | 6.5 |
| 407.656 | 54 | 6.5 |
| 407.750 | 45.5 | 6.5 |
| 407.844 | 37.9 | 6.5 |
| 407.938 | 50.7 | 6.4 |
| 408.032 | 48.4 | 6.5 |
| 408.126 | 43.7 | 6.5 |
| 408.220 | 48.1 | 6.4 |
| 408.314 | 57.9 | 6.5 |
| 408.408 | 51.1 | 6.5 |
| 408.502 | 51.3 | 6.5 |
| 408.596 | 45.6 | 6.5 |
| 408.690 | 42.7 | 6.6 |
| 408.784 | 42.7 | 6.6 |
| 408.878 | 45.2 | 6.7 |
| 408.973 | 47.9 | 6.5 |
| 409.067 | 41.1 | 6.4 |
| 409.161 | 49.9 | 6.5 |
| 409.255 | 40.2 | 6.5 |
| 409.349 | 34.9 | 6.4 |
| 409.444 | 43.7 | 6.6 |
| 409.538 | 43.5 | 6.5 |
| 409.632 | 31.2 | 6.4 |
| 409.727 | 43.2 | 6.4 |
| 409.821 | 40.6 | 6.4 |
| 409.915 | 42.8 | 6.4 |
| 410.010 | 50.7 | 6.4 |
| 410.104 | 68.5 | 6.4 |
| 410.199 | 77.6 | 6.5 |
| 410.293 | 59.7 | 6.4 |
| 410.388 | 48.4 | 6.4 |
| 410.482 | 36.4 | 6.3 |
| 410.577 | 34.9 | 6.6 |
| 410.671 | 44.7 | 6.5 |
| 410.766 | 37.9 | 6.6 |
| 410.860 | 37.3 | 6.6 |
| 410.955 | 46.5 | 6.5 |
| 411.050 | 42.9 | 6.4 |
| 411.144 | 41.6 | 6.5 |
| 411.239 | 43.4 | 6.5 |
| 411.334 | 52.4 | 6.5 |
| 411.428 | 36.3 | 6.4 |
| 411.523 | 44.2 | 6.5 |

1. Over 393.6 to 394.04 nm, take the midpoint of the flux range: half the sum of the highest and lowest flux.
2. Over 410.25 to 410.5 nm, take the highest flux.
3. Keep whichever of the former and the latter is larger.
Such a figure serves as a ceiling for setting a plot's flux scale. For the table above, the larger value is 59.7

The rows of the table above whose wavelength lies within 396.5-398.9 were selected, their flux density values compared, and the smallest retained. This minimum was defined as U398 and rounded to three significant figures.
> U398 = 27.6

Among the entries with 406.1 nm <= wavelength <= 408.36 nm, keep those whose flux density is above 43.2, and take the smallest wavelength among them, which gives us 406.157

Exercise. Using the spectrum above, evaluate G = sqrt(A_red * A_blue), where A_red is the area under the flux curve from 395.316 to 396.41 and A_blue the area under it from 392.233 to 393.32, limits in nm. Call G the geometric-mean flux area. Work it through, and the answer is 50.0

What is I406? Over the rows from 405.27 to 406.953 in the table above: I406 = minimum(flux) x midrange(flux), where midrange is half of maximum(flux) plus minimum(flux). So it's 1827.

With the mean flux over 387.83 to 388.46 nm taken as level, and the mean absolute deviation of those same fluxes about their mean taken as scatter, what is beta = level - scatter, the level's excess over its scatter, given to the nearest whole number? 38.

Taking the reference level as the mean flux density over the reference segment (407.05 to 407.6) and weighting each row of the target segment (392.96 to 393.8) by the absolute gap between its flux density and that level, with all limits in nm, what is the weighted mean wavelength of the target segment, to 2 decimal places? 393.32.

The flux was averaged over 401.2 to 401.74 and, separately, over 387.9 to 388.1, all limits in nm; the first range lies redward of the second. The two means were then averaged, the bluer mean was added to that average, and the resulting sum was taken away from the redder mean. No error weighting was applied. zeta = -40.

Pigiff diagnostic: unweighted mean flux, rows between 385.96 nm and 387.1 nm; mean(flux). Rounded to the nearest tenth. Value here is 53.8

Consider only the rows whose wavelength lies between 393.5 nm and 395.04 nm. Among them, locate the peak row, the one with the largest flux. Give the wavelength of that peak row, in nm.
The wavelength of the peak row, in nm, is 394.180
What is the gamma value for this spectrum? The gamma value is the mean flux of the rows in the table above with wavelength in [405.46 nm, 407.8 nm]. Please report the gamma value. 47.7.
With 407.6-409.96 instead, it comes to 45.0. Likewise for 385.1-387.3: 49.4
